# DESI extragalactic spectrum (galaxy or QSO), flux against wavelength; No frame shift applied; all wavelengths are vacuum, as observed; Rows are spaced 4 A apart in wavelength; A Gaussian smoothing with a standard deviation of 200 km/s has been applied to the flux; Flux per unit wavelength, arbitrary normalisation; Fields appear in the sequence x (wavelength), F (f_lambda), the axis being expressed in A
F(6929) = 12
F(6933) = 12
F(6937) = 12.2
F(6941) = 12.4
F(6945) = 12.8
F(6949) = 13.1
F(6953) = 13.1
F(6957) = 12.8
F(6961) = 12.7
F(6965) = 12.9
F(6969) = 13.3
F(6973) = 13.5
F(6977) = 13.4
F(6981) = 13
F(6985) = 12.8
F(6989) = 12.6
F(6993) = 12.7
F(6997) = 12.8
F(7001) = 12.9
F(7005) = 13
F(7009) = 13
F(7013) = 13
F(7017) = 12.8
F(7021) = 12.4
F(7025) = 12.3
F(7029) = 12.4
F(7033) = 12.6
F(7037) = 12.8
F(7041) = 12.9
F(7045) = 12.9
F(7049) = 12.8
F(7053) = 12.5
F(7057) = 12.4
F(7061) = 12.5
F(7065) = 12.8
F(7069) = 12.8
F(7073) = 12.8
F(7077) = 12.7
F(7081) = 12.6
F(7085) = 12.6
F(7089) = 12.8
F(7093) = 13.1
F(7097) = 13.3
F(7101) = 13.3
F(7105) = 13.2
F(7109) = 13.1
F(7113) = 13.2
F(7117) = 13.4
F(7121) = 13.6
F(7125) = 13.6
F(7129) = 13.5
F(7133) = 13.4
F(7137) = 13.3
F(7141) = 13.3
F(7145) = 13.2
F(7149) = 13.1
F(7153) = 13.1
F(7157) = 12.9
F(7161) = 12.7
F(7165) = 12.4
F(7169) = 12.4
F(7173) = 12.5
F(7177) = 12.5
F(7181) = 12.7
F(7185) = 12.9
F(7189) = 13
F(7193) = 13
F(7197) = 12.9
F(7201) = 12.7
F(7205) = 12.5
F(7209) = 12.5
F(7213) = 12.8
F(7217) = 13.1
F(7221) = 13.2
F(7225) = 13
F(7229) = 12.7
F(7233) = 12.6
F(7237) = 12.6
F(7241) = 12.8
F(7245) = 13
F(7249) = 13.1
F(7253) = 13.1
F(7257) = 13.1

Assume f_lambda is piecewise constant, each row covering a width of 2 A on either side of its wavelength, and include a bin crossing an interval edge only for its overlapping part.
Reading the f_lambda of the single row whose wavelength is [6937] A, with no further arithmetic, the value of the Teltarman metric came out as 12.2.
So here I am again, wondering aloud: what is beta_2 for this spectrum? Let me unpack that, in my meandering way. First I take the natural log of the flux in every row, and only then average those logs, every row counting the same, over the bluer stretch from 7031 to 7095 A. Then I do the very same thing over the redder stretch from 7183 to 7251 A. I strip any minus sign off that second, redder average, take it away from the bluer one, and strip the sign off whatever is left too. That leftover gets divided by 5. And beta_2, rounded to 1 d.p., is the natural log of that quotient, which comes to -6.3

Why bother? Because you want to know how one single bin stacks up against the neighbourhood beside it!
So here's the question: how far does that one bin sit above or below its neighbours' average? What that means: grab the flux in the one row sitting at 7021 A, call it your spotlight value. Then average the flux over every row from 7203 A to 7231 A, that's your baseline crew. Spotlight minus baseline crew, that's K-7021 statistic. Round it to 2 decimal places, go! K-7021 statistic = -0.43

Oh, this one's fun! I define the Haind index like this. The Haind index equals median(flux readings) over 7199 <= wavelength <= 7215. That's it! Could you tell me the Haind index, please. 12.6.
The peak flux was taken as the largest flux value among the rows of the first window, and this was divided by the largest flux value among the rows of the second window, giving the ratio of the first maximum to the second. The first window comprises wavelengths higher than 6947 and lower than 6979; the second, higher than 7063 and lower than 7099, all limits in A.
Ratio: 1.02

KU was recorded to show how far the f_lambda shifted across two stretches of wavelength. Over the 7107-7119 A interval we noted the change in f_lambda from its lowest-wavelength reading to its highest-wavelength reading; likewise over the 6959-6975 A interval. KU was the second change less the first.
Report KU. 0.500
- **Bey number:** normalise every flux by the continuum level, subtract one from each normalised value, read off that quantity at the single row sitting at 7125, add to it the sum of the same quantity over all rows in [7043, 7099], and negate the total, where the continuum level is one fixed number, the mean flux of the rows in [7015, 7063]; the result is -0.24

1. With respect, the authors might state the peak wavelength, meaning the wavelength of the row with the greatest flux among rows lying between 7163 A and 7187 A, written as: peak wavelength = 7185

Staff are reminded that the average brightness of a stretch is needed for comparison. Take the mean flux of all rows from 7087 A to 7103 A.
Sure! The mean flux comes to 13.1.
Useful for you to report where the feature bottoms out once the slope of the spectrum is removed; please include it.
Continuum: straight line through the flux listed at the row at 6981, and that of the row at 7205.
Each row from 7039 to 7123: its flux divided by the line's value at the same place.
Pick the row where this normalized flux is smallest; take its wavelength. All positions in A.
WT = 7057 A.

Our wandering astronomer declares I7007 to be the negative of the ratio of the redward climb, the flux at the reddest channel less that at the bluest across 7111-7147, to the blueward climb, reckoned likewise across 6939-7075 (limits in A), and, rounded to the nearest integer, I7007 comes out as 0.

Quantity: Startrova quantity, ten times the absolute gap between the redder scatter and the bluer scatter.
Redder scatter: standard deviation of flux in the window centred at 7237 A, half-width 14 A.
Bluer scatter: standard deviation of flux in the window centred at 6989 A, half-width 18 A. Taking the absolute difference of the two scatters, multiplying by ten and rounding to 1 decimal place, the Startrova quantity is 1.0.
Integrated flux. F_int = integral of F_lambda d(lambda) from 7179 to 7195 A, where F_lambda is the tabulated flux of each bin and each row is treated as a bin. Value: 206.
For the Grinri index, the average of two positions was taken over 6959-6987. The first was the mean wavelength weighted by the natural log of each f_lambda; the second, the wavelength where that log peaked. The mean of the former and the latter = 6973.0 A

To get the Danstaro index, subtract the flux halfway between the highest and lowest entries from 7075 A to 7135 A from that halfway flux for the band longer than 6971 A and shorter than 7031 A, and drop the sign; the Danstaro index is 0.200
